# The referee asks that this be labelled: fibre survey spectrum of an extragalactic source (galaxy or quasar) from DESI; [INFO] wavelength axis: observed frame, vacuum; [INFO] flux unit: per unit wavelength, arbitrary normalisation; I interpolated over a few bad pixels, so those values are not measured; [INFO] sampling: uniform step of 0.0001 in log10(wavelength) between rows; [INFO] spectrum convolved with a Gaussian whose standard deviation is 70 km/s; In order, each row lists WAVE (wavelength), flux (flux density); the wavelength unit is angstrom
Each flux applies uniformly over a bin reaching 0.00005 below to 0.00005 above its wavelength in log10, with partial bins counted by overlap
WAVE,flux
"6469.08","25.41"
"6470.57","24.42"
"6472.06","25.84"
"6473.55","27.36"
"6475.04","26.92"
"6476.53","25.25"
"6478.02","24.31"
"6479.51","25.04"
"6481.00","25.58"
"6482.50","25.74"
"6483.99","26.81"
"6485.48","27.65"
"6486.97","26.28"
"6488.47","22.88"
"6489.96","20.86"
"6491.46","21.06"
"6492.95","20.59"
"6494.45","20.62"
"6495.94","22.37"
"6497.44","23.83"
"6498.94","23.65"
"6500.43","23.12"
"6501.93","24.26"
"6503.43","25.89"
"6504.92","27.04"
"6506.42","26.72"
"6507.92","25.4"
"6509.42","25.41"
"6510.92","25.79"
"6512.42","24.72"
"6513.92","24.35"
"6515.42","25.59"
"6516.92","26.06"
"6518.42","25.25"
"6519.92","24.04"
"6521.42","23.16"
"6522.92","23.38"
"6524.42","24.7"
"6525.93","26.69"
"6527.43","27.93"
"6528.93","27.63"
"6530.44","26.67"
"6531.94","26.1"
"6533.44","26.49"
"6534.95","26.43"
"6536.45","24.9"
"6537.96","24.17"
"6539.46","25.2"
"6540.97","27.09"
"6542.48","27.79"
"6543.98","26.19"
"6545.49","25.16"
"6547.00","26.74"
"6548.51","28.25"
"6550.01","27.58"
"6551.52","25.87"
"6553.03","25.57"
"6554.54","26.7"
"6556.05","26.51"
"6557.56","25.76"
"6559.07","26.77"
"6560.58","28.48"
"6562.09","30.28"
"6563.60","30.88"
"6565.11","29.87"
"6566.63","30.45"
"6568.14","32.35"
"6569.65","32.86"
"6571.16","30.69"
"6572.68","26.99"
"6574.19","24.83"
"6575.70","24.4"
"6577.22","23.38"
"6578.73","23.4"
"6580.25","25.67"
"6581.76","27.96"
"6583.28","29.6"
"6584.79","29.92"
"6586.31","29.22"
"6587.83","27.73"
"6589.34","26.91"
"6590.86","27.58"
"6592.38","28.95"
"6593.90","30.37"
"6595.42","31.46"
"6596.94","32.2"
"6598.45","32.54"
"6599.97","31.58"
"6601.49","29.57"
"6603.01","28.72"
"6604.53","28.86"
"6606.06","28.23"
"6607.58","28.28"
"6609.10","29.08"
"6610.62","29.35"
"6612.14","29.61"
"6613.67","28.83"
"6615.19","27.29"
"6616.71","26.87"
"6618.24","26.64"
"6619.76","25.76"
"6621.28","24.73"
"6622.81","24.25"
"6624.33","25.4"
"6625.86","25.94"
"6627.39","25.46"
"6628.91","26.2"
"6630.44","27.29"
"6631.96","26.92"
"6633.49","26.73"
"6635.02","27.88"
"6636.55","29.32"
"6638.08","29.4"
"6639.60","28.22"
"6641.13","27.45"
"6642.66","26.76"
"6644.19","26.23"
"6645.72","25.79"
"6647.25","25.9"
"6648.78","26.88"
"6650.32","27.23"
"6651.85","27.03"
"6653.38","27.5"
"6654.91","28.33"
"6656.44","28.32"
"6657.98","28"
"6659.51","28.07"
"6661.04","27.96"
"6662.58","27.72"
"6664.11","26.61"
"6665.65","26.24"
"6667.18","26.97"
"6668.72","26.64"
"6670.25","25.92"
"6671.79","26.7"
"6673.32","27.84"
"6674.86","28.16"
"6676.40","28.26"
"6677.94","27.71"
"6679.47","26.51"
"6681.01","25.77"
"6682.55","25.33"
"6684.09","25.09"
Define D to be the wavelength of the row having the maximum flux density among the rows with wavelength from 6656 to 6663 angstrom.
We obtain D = 6656.44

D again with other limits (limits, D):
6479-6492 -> 6485.48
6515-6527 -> 6525.93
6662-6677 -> 6676.40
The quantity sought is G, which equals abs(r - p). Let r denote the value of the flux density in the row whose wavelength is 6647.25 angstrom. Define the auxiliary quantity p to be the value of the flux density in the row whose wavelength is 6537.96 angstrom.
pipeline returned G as 1.7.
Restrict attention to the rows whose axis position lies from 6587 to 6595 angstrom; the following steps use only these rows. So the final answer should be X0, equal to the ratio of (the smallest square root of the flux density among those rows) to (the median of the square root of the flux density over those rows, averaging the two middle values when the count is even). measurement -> 0.985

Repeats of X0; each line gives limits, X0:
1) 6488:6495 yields 0.994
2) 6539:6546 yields 0.980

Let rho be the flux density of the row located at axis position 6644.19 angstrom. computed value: 26.23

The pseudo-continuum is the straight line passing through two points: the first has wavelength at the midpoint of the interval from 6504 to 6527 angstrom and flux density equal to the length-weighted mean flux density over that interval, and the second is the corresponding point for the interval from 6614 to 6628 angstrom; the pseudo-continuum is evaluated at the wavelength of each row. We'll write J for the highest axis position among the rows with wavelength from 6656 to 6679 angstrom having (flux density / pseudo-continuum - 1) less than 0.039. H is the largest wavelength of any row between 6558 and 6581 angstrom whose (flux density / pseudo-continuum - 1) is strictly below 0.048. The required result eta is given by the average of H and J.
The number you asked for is 6626.0 angstrom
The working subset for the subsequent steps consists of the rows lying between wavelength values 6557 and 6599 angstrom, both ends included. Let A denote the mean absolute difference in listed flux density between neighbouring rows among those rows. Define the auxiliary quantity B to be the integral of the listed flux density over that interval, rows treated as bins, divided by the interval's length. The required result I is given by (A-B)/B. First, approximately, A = 1.3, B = 28.6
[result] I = -0.956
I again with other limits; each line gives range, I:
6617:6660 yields -0.977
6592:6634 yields -0.974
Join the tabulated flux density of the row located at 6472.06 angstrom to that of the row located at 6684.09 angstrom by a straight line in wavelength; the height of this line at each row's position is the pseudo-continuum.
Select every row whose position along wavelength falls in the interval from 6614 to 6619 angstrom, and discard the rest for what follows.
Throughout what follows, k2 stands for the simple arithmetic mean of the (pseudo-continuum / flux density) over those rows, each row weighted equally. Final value 0.94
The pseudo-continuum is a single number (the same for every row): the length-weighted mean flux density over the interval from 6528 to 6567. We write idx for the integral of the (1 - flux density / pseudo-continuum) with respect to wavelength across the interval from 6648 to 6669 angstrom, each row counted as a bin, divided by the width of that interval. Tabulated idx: -0.01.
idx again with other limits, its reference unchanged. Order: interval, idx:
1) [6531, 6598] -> -0.02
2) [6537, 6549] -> 0.03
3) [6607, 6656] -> 0.00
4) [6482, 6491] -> 0.08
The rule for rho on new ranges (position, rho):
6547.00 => 26.74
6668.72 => 26.64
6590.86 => 27.58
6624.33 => 25.4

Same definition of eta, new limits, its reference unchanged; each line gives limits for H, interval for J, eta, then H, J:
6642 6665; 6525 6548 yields 6604.8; 6664.11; 6545.49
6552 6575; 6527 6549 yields 6559.8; 6574.19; 6545.49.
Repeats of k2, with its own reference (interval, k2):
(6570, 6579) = 1.00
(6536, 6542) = 1.01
